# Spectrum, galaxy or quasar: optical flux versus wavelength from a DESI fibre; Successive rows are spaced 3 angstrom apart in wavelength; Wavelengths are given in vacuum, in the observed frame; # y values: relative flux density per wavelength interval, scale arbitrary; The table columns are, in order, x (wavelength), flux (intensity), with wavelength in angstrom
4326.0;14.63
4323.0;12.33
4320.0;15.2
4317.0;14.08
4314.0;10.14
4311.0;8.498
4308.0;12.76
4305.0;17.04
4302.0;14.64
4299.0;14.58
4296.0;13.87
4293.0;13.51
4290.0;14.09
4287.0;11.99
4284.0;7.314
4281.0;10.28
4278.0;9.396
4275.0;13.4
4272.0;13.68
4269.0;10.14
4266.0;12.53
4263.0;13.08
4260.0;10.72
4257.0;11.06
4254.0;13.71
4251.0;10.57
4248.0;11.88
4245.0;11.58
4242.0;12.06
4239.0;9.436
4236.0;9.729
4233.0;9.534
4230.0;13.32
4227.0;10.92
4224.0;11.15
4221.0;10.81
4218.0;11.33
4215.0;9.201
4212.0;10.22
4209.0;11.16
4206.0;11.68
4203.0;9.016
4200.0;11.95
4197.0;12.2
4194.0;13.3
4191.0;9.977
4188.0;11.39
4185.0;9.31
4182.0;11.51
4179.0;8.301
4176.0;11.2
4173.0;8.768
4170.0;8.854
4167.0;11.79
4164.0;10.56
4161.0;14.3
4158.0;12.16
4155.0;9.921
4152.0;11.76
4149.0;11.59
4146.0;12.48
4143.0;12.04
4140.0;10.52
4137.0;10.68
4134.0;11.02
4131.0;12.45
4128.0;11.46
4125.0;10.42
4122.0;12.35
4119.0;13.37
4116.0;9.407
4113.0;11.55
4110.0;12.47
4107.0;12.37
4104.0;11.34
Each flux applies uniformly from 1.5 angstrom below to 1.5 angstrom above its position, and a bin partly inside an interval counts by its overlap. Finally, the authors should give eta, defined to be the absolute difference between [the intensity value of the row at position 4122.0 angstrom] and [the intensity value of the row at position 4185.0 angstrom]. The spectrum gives 3.0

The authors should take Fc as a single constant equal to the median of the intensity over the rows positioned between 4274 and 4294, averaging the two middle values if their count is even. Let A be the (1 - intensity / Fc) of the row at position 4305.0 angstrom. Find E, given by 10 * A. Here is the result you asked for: -4.2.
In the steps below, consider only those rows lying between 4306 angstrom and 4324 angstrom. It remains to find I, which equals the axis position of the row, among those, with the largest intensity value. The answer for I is 4320.0 angstrom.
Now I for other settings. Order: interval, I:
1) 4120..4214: 4161.0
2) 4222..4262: 4254.0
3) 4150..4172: 4161.0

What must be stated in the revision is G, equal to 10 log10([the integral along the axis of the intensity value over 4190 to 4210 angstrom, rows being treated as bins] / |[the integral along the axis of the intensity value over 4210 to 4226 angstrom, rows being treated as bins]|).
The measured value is 1.3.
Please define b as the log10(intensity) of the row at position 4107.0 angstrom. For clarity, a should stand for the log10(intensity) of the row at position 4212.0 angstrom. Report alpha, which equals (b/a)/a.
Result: 1.07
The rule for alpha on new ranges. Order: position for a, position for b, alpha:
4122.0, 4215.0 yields 0.81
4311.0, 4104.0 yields 1.22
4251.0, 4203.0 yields 0.91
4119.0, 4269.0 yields 0.79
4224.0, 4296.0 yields 1.04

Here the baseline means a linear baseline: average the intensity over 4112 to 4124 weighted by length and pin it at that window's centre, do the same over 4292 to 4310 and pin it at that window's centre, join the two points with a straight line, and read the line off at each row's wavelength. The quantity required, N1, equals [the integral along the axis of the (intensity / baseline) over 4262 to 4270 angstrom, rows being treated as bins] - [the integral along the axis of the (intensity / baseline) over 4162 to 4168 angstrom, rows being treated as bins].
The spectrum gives 1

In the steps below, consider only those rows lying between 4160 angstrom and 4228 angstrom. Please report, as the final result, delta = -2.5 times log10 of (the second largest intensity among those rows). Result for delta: -2.81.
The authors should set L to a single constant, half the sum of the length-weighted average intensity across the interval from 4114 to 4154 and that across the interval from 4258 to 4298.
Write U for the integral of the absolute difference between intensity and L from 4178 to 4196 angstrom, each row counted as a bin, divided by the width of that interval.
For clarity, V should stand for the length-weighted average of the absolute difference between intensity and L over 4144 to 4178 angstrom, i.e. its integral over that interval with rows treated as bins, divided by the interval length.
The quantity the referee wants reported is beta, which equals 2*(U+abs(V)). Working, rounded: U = 1.5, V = 1.2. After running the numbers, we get 5.5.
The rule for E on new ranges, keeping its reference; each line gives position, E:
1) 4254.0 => -1.4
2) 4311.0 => 2.9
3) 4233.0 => 2.0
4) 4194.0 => -1.1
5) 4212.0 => 1.5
